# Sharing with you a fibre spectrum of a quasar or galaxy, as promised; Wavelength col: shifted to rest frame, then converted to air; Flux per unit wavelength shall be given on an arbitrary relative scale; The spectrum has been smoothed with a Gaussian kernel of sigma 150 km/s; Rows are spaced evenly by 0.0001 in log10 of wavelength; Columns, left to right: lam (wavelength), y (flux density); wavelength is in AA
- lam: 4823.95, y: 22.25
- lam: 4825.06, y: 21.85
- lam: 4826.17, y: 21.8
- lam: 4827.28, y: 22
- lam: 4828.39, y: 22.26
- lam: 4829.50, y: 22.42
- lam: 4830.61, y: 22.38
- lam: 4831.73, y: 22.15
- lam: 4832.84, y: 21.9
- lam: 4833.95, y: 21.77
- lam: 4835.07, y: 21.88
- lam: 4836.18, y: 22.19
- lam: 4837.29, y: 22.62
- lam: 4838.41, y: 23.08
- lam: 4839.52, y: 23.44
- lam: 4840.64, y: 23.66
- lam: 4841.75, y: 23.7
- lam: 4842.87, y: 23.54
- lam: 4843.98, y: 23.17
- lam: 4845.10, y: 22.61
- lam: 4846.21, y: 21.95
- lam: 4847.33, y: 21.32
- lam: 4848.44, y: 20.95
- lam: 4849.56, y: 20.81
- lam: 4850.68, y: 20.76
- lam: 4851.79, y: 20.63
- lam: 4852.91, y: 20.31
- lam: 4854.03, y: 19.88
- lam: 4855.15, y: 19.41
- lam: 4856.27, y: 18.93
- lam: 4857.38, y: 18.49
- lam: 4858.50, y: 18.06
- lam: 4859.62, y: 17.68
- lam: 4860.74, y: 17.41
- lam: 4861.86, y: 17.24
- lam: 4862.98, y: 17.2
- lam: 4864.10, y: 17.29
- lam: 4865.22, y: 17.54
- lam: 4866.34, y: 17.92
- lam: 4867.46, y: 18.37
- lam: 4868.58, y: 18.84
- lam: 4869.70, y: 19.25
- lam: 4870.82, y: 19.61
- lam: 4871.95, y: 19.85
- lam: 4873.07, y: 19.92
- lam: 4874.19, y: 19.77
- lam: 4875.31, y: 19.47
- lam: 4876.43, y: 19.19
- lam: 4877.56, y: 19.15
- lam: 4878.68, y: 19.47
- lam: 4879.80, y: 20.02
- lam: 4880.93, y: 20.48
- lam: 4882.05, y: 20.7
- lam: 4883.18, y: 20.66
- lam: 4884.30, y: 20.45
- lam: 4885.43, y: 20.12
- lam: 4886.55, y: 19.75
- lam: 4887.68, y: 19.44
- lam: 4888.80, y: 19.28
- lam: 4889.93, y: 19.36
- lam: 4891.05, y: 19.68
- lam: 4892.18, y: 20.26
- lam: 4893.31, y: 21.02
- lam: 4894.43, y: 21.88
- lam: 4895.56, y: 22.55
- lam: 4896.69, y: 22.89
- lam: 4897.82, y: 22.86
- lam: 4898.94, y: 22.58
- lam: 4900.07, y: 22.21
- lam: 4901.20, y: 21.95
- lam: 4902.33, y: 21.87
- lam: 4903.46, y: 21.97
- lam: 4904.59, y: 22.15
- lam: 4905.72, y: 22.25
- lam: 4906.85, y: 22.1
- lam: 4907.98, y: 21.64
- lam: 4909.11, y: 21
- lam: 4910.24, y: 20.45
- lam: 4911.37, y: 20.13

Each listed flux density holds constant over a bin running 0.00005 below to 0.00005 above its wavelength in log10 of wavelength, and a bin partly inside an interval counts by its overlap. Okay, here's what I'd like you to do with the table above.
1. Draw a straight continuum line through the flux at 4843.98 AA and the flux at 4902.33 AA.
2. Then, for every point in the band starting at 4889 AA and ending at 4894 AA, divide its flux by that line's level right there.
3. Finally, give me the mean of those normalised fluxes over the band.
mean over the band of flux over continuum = 0.91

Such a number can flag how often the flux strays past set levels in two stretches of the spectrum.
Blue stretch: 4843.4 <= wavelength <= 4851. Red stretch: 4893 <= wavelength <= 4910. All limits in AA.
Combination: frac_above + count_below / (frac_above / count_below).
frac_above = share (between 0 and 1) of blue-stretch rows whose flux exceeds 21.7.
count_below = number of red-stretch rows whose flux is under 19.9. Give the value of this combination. 0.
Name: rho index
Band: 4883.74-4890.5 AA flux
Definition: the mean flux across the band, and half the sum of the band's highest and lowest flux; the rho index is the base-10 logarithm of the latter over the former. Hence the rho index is 0.003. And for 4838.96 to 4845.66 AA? -0.004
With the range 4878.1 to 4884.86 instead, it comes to -0.005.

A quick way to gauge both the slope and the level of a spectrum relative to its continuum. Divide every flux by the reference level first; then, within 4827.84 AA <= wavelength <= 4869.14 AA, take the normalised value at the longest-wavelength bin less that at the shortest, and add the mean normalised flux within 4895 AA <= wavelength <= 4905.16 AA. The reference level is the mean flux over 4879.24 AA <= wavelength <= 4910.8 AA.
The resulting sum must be 0.90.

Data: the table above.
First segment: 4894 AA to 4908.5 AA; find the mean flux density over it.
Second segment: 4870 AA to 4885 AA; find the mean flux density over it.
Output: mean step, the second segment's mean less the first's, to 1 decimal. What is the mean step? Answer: -2.3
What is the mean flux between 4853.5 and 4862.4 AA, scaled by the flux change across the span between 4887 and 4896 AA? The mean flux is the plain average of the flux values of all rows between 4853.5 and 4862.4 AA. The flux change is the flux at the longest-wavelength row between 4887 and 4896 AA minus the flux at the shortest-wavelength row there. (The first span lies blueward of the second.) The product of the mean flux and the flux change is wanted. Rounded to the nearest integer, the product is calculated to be 57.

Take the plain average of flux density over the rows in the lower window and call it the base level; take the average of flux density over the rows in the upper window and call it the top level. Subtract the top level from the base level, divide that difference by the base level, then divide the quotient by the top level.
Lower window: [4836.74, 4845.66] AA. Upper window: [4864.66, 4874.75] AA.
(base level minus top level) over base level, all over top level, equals 0.010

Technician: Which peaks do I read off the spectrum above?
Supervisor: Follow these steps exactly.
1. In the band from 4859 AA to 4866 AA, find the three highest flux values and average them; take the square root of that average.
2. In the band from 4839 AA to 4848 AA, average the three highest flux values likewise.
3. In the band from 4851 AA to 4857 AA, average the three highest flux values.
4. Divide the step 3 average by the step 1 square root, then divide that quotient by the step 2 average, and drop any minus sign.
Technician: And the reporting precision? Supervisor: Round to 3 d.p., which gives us 0.205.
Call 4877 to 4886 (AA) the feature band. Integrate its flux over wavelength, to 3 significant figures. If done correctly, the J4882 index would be 181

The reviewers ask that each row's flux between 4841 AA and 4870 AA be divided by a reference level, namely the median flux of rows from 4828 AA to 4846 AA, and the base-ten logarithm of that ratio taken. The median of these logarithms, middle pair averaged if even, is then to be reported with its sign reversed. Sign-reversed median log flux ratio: 0.066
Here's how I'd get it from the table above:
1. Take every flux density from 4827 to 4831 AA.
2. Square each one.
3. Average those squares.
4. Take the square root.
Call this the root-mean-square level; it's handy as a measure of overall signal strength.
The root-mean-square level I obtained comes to 22.3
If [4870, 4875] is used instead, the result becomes 19.8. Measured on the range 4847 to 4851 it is 21.0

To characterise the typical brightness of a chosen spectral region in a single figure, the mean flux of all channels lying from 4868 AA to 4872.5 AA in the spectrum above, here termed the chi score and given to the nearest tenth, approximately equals 19.4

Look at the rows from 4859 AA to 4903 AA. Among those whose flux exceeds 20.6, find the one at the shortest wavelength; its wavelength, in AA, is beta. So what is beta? 4882.05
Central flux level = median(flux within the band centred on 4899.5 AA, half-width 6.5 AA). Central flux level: 22.2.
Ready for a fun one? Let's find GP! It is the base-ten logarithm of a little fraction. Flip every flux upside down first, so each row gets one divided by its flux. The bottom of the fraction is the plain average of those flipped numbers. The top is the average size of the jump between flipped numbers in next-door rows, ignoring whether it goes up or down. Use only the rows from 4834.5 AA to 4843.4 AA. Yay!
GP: -1.90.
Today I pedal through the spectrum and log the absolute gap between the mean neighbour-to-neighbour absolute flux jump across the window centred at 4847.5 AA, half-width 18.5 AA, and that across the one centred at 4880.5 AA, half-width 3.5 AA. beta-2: 0.024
